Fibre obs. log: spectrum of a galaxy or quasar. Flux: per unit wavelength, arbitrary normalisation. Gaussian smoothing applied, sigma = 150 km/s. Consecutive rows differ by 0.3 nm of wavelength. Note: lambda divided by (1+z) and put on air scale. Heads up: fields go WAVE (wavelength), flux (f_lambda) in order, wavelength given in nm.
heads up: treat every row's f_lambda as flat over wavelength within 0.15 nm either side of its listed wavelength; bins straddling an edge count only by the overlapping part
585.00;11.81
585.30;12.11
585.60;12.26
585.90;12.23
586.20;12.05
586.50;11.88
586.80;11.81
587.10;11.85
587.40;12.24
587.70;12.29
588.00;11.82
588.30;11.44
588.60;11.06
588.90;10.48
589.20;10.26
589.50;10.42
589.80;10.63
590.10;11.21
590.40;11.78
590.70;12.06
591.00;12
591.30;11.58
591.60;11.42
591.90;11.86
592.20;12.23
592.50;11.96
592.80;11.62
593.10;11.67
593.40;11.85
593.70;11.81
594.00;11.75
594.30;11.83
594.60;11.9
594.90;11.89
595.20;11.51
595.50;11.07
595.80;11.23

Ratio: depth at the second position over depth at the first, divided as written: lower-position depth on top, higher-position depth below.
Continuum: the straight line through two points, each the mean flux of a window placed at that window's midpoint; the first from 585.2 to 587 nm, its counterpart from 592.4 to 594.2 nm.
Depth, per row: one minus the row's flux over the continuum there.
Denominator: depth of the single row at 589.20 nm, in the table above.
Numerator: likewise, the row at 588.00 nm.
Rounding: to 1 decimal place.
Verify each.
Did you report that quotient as 0.1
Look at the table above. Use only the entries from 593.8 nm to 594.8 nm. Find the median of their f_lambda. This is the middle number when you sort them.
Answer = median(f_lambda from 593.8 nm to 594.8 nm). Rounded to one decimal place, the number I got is 11.8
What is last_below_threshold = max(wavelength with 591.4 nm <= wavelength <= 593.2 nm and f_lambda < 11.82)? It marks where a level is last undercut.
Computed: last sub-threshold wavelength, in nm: 593.10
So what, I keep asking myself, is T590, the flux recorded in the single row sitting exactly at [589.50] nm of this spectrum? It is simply 10.42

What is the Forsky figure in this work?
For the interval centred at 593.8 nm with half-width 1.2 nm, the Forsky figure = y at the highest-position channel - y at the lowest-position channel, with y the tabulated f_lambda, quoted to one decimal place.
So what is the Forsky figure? 0.3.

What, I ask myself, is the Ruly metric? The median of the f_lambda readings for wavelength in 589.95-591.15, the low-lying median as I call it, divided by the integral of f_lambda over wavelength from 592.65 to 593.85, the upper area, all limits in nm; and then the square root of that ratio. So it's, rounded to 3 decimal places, 0.919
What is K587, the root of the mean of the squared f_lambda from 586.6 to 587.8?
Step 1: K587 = 12.0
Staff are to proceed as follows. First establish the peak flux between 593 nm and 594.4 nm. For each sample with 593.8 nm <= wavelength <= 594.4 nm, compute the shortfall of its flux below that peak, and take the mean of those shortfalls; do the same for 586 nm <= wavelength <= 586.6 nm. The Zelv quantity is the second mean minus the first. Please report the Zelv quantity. -0.2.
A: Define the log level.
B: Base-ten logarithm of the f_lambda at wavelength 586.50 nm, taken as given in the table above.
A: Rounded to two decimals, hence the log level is 1.07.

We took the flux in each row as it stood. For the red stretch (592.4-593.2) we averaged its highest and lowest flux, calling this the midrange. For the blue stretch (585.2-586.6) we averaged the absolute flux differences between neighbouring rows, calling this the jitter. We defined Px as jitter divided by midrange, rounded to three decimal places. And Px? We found 0.011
